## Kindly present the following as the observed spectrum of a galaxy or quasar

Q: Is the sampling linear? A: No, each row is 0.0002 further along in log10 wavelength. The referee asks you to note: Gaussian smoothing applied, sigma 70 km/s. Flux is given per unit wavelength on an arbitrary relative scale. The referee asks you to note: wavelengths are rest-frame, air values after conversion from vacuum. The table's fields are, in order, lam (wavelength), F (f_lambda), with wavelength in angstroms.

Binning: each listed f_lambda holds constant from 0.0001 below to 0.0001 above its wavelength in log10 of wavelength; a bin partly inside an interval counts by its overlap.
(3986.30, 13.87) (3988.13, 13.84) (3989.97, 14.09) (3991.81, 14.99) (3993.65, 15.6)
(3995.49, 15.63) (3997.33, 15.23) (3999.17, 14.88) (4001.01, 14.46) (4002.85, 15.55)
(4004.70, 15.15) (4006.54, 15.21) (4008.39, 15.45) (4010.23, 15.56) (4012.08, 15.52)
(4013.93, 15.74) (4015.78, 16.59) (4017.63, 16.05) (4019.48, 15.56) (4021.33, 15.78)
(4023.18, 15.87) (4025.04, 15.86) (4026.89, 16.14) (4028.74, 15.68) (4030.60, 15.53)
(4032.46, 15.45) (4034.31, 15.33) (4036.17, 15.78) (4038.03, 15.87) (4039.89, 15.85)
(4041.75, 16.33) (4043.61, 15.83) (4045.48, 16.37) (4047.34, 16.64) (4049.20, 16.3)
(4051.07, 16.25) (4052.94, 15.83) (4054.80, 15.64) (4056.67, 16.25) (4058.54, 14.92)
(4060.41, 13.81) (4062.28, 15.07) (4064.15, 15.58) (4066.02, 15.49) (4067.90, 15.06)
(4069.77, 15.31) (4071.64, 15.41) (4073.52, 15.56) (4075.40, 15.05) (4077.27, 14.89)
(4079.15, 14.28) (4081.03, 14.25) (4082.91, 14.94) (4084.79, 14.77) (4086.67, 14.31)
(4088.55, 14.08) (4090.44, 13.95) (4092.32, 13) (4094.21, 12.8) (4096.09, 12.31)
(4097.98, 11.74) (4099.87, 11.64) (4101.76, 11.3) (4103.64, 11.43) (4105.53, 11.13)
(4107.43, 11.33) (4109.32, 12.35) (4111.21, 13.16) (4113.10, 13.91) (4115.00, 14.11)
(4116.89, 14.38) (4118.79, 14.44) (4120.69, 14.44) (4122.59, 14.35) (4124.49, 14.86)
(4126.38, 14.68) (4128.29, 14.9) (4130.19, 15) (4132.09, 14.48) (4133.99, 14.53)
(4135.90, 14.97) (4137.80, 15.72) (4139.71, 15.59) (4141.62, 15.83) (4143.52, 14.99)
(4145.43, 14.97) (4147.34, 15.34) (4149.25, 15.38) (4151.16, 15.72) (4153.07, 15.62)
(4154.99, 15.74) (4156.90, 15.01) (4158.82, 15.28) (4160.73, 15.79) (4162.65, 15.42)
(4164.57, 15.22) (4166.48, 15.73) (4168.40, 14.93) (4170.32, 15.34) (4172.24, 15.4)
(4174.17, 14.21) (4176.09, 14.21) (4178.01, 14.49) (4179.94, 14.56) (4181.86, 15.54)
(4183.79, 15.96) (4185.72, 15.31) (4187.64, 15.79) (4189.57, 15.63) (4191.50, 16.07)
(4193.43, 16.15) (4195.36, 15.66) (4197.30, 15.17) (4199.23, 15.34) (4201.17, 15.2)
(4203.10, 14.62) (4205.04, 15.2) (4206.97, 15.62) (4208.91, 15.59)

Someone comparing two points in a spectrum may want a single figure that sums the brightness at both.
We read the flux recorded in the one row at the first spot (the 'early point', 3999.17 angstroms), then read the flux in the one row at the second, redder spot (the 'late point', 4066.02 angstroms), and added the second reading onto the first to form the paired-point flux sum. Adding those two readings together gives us 30.4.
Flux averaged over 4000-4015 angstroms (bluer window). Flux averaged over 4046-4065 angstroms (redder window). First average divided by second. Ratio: 0.98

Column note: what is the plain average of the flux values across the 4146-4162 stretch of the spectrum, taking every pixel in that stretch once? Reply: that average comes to 15.5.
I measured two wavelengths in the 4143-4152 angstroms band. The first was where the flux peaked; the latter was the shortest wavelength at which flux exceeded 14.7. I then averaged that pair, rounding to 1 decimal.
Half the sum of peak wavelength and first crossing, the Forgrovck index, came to 4147.3 angstroms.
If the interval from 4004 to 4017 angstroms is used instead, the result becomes 4010.2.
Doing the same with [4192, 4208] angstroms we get 4193.4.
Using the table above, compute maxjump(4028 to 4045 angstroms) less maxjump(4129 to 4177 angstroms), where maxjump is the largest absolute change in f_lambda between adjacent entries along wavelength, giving -0.7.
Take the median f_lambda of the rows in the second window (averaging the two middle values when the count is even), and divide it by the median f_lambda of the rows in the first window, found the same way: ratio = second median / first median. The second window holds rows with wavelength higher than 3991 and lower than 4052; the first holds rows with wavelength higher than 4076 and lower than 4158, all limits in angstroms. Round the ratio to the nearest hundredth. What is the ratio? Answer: 1.09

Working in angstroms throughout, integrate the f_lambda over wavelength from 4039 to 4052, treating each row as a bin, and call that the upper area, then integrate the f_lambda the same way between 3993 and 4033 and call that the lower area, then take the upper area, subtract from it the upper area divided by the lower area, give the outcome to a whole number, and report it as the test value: 211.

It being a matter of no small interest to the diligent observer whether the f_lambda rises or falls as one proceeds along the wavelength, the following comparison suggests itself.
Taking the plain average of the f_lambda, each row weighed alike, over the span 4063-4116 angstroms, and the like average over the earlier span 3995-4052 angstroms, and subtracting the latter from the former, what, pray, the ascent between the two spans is -2.0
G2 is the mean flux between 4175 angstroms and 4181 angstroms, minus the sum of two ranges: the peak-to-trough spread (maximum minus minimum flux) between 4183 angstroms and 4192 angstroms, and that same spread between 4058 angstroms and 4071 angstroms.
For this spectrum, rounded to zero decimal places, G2 12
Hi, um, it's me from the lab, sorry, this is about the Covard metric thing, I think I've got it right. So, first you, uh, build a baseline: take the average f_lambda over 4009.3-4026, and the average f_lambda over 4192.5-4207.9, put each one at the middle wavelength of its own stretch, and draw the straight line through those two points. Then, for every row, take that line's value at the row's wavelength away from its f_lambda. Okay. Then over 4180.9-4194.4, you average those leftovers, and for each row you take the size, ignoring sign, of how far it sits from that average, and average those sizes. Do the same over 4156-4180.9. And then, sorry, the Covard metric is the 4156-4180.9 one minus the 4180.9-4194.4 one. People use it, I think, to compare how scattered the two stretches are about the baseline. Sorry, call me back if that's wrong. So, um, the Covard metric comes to 0.18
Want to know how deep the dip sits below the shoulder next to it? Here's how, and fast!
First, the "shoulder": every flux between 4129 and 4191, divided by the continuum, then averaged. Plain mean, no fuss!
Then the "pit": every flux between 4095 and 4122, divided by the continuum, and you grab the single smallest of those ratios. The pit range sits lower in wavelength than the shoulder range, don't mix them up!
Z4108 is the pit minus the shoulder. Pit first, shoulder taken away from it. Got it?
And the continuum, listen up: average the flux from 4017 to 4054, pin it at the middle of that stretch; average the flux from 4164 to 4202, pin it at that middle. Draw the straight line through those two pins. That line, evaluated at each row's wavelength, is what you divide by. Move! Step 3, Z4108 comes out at -0.28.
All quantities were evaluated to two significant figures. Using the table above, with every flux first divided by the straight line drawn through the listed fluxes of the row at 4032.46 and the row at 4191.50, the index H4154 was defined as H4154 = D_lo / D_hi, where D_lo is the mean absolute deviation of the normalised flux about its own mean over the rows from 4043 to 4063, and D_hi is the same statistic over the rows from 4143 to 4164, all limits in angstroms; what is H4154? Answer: 2.8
